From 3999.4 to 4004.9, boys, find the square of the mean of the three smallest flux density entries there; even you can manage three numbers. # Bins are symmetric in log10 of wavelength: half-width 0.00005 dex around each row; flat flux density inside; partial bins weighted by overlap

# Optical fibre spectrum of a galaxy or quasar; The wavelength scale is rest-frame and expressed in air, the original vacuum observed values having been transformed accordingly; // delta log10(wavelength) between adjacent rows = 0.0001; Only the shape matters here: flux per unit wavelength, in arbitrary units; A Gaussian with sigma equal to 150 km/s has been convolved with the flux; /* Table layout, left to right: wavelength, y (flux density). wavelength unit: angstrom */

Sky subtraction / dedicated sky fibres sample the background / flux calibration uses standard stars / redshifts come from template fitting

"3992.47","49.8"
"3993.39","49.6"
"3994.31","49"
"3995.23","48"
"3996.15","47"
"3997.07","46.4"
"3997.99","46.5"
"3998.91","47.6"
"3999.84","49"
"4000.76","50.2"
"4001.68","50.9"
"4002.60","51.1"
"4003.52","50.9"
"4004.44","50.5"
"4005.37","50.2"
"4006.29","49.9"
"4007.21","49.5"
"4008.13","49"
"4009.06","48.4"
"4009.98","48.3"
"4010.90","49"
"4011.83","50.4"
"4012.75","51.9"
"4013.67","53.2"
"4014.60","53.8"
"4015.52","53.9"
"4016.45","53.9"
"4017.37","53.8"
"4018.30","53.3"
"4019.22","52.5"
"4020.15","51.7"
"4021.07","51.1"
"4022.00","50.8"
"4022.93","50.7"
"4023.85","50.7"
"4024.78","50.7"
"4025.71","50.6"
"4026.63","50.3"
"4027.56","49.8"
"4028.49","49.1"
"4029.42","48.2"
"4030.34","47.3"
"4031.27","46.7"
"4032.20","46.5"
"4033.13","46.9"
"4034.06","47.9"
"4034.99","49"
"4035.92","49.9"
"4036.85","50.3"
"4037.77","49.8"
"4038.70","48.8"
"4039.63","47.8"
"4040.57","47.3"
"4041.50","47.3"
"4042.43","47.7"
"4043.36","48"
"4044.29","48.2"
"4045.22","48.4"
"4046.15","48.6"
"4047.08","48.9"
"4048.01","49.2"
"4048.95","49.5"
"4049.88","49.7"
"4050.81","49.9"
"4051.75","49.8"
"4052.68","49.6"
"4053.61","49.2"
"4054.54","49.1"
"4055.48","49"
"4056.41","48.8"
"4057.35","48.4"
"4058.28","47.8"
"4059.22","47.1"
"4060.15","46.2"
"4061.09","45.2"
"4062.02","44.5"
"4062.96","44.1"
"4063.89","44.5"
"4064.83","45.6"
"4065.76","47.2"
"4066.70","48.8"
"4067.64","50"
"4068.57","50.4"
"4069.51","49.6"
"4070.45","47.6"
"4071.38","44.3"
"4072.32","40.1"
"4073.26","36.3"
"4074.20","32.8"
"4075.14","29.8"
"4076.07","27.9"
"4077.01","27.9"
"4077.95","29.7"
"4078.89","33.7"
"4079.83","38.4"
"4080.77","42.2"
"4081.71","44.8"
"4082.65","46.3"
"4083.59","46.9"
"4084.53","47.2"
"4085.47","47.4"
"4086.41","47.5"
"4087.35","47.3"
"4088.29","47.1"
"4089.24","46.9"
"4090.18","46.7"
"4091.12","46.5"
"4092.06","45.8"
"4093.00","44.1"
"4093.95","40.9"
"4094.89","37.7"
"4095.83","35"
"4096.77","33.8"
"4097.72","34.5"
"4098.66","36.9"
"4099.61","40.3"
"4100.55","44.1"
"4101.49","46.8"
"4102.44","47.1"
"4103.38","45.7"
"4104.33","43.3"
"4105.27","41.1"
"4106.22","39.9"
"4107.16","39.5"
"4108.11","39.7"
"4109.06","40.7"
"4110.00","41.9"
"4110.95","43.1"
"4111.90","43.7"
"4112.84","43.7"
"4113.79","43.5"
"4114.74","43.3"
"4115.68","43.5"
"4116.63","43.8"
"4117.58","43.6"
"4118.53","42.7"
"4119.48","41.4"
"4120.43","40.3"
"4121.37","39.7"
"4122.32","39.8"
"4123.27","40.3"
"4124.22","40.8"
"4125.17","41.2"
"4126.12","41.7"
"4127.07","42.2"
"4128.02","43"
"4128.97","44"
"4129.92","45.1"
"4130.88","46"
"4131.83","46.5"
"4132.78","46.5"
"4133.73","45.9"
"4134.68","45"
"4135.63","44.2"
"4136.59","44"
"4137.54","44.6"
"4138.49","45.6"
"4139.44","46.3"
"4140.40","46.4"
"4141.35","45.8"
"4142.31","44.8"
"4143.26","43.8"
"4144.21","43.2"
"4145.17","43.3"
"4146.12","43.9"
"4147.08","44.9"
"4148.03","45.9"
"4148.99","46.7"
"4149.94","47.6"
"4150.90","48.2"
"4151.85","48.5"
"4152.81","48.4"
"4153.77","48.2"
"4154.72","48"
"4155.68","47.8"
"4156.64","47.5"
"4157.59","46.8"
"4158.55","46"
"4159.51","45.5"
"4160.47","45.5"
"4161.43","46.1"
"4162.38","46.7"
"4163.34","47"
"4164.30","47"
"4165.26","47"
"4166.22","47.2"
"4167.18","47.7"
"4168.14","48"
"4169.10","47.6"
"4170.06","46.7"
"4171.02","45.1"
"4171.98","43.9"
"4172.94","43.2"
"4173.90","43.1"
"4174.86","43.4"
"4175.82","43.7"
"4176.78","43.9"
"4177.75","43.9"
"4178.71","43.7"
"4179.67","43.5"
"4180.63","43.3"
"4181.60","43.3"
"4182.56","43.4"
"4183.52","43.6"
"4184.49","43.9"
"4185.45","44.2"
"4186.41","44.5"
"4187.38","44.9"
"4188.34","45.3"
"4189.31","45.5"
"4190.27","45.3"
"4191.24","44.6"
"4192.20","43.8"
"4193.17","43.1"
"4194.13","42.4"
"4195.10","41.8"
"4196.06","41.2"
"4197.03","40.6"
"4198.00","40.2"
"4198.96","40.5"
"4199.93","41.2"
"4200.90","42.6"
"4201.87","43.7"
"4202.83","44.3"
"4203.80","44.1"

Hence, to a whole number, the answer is 2490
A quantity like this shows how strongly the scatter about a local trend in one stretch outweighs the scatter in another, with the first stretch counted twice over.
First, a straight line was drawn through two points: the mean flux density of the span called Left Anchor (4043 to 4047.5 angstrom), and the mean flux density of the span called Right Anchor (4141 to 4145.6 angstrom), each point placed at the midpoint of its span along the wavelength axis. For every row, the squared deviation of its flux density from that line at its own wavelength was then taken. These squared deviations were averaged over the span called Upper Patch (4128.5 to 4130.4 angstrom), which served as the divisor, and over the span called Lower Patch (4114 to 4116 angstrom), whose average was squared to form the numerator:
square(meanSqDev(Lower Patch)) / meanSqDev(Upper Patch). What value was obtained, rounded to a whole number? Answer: 42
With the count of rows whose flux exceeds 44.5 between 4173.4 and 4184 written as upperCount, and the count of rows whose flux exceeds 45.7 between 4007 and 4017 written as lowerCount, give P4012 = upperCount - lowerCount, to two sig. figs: -11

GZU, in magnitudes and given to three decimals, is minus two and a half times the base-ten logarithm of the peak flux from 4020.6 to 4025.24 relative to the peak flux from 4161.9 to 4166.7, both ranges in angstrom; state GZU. -0.086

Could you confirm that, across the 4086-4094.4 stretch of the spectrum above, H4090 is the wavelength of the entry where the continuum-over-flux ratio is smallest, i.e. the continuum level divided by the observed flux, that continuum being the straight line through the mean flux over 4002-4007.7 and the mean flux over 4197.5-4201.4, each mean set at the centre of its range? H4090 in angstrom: 4086.41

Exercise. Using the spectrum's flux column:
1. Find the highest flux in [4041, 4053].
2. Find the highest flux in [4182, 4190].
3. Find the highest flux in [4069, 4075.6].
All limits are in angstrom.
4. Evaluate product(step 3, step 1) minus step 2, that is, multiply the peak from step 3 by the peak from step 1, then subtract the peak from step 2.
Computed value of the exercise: 2430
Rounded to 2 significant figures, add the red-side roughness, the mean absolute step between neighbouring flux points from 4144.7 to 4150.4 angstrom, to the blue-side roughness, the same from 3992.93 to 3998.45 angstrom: 1.5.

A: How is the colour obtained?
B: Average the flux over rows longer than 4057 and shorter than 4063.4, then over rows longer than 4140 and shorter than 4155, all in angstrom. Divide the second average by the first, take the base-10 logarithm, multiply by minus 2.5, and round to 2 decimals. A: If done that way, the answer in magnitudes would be 0.00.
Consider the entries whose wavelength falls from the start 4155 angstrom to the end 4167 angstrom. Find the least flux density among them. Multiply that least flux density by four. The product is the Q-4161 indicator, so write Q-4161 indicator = 182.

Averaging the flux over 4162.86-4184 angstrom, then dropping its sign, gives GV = 45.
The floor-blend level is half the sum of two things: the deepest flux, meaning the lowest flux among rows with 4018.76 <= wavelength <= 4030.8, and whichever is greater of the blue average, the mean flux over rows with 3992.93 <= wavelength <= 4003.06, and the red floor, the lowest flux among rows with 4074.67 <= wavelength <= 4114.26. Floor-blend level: 48.0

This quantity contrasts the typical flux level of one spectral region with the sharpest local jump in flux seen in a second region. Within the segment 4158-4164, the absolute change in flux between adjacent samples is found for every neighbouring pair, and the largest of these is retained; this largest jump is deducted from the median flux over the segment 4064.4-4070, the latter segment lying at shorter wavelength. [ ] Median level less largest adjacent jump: 48.6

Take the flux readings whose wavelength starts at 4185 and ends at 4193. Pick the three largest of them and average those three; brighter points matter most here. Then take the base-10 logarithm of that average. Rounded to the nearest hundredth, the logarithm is 1.66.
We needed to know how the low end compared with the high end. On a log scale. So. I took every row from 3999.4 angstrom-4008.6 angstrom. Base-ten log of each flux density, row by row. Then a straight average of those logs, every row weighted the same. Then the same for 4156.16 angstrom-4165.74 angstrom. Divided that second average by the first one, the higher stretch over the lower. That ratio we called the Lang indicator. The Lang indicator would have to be 0.981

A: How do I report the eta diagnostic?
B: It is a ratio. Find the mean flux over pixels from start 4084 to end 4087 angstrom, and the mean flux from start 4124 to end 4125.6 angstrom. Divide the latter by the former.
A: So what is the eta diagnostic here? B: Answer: 0.87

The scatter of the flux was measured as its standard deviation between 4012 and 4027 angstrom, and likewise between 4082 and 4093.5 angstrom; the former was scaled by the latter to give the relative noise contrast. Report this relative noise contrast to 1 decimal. 1.5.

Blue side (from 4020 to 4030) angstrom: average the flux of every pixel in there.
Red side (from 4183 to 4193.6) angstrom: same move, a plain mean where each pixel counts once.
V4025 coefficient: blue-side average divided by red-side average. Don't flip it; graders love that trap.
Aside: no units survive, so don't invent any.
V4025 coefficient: 1.13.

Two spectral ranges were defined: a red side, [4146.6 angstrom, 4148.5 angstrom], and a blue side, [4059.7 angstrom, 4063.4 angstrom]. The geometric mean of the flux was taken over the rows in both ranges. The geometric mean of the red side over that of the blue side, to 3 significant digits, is 1.01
